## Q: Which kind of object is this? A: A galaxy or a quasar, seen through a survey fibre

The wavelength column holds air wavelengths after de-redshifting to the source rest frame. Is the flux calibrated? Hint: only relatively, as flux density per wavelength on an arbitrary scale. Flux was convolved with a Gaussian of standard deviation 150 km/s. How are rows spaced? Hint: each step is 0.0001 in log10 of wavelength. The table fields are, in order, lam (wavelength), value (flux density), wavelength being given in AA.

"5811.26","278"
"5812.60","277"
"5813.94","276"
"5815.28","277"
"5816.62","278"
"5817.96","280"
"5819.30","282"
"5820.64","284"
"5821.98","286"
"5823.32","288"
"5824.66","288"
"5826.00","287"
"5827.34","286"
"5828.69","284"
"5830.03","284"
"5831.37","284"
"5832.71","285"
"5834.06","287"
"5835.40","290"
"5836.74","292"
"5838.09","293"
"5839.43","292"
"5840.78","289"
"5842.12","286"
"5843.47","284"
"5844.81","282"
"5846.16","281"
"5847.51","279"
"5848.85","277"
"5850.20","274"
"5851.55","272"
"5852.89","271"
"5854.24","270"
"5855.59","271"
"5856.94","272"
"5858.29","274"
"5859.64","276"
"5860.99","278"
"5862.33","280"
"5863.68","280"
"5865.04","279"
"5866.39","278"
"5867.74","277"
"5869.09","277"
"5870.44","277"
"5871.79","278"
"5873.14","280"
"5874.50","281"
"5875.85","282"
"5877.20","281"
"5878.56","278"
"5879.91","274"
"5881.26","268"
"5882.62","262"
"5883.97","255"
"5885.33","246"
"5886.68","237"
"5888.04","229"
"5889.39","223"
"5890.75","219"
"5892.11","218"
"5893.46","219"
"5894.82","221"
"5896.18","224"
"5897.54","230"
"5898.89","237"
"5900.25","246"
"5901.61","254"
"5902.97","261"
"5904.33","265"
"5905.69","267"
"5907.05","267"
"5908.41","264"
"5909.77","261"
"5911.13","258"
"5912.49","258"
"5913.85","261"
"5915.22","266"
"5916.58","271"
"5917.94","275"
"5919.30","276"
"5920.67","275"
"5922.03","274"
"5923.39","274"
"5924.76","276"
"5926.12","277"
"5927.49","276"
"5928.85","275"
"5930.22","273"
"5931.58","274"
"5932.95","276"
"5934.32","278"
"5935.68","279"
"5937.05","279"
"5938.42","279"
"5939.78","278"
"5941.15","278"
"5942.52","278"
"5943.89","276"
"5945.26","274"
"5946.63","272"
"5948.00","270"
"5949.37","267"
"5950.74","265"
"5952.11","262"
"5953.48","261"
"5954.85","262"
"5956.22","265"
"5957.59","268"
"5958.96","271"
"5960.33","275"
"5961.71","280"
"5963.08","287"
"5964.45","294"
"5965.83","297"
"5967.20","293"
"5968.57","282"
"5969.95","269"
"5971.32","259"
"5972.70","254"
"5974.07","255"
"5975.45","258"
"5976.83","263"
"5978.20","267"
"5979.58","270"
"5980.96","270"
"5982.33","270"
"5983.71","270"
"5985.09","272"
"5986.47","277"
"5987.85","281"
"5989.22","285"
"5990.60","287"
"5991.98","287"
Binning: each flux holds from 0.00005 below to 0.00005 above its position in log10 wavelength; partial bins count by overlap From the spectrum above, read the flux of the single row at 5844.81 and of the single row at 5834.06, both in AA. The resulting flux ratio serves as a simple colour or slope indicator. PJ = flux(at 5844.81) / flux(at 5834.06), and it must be 0.983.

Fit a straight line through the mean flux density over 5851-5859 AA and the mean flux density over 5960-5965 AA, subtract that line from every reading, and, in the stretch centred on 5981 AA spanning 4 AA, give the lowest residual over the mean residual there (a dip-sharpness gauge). 1.01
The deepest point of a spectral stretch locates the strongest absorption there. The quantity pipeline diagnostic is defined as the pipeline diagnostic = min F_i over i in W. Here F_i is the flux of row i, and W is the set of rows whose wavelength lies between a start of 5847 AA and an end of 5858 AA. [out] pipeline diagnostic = 270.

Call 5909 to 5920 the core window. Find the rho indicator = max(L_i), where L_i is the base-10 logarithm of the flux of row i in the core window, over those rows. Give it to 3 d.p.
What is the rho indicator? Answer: 2.441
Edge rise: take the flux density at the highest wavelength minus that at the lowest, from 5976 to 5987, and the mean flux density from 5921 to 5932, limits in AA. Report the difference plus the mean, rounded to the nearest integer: 289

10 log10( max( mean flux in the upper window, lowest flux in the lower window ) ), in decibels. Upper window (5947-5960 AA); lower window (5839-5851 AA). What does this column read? 24.38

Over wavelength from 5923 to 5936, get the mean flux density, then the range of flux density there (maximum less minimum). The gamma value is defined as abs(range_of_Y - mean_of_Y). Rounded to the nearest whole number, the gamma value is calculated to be 270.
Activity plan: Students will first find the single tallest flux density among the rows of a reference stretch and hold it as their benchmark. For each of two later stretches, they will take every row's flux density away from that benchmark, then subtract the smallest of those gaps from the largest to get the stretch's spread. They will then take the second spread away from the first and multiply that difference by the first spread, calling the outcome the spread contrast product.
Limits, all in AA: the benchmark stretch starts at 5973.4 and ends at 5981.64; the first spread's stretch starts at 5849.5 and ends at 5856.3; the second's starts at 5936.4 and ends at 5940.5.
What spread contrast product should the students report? 12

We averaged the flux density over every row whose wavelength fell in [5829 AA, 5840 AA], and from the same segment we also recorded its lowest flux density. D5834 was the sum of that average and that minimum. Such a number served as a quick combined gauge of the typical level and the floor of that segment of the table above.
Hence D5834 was 572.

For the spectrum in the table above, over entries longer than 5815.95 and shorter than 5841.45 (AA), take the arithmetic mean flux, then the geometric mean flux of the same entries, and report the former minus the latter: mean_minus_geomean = 0.03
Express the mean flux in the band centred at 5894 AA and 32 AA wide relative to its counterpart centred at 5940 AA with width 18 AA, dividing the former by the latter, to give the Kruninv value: 0.89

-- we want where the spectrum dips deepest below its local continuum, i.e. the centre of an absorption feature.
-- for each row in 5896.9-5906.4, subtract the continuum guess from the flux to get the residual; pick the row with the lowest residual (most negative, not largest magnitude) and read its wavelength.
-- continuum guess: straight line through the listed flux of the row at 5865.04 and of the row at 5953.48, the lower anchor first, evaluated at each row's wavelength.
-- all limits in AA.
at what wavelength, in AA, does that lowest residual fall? 5897.54 AA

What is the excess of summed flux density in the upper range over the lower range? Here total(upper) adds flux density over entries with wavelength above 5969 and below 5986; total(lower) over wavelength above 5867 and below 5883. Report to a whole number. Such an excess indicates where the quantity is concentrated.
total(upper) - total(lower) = -138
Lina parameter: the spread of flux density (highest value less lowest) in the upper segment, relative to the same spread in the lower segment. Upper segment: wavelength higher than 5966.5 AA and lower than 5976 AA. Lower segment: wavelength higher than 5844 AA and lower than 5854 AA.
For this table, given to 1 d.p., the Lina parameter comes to 3.5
